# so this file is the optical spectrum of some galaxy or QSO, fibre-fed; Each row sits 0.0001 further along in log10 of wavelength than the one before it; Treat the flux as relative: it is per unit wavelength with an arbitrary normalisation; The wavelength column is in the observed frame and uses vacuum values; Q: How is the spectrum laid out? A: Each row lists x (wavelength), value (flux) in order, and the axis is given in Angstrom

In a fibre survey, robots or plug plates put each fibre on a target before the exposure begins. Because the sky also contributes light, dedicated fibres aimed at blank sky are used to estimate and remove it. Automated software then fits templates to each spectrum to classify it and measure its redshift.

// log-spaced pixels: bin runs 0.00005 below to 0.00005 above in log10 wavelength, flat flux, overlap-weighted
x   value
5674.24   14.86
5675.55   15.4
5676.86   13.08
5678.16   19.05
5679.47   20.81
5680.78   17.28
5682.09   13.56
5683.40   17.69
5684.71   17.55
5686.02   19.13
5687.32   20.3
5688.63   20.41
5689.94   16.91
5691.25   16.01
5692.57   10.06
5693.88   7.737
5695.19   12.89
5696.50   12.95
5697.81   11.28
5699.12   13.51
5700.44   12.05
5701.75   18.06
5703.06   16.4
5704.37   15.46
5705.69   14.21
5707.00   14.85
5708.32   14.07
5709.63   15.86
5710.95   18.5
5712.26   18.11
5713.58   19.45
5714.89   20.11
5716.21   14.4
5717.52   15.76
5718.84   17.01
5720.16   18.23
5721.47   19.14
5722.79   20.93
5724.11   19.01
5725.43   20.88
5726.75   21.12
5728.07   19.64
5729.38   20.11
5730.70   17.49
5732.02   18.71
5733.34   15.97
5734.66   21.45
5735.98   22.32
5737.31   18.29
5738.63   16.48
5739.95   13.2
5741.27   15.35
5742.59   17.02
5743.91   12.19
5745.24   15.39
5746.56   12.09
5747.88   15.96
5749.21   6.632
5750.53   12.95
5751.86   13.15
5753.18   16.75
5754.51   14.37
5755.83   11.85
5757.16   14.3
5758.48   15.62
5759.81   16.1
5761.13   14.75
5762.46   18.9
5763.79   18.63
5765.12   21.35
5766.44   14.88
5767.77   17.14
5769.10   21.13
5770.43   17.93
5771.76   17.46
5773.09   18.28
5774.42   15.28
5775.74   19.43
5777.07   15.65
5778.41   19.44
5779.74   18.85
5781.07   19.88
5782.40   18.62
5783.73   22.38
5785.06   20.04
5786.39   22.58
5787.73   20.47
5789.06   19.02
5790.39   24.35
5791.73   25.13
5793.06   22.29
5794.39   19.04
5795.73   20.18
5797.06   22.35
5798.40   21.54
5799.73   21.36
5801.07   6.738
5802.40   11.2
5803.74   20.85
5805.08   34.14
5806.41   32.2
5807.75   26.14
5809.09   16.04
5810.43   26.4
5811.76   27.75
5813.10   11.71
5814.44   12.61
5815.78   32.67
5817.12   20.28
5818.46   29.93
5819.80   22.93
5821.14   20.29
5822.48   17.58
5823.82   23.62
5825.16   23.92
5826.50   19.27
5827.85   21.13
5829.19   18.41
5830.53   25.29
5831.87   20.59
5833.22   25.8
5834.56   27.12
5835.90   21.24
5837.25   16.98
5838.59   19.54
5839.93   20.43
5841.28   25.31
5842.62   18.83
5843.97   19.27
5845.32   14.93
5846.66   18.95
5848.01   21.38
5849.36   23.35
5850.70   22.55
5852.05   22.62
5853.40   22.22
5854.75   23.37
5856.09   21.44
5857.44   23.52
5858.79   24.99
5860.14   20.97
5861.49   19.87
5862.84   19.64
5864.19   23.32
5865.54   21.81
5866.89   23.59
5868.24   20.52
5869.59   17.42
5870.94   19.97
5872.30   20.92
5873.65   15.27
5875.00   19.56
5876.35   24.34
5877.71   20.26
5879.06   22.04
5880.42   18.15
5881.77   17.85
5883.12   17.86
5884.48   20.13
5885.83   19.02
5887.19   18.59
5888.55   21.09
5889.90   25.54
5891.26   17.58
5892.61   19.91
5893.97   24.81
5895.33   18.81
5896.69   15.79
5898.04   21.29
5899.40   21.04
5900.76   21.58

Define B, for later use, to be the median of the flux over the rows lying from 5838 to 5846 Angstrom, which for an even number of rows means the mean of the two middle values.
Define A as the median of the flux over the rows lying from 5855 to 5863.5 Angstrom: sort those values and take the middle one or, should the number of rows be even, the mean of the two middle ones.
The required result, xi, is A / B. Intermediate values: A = 21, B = 19.4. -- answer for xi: 1.09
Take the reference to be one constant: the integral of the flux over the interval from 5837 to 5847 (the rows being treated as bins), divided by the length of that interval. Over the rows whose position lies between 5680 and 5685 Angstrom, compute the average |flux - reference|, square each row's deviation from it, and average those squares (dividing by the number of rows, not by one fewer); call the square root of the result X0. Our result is 1.7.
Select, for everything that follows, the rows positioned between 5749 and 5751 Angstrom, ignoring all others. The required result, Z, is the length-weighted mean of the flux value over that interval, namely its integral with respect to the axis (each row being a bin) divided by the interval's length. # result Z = 10.2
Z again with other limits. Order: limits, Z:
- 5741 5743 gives 16.3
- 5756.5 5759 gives 15.0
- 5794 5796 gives 19.5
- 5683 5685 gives 17.6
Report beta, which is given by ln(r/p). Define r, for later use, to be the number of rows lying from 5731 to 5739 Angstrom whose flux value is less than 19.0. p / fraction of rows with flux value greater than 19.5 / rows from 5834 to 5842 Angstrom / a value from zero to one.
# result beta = 1.6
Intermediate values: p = 0.83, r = 4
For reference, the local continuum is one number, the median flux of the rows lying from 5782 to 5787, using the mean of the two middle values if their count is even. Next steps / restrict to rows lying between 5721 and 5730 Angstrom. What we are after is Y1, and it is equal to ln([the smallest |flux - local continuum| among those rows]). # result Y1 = -2.4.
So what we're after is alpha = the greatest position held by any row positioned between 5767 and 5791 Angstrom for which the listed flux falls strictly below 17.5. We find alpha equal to 5777.07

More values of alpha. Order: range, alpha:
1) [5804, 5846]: 5845.32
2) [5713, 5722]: 5718.84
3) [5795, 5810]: 5809.09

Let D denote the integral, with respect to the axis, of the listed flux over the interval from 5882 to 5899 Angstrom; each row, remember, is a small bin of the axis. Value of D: 340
